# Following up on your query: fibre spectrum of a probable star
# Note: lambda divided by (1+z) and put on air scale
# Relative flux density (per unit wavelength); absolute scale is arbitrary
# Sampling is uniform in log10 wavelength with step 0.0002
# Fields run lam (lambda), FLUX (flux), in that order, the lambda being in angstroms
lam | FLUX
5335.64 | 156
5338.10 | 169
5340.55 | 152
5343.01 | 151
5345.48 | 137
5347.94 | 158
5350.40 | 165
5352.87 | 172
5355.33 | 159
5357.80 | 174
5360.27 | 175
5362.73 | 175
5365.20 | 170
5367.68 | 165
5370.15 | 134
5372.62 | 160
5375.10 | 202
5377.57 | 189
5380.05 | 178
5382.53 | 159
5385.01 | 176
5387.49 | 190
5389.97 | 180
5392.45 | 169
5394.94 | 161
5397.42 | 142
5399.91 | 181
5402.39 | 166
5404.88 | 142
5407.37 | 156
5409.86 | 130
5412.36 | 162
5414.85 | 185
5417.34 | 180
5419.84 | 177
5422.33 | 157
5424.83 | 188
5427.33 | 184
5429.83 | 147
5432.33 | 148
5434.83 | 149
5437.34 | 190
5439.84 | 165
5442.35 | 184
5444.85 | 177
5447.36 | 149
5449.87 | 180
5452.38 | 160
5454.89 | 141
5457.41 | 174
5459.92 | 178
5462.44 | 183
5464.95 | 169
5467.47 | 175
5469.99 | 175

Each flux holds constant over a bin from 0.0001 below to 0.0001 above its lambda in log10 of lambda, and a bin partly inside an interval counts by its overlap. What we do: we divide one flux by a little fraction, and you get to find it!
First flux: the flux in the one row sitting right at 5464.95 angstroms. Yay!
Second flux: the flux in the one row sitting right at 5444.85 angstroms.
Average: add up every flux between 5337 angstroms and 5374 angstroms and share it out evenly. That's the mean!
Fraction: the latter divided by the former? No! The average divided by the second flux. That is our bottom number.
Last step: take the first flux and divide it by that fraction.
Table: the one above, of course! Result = 186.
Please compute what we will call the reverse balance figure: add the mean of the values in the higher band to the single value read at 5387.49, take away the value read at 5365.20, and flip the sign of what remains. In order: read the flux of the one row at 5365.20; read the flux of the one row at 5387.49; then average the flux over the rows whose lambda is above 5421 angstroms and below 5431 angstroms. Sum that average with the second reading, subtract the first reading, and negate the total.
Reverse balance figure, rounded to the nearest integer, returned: -189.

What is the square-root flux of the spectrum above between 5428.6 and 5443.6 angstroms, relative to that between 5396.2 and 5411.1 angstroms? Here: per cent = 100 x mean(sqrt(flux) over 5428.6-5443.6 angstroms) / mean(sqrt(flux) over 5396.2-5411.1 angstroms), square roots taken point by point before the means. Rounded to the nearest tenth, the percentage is 103.5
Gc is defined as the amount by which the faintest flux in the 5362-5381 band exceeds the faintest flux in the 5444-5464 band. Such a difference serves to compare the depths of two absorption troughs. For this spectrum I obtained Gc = -7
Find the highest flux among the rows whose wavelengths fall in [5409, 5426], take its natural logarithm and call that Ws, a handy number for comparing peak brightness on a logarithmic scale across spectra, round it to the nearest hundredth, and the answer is 5.24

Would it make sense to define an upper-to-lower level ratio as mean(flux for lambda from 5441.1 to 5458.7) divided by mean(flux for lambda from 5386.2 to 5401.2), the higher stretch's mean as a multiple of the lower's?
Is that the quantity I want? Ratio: 0.98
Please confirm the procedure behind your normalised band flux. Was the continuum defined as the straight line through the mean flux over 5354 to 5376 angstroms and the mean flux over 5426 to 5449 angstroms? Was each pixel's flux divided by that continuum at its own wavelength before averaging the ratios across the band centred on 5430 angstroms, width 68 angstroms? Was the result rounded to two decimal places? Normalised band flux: 1.00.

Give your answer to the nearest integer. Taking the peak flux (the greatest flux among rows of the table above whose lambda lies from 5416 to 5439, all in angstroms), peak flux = 190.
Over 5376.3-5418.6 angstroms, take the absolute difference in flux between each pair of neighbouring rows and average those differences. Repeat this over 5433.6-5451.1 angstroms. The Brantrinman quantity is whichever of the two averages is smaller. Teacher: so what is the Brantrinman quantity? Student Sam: 17.9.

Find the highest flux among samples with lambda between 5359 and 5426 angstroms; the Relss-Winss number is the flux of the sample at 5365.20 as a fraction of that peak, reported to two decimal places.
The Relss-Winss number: 0.84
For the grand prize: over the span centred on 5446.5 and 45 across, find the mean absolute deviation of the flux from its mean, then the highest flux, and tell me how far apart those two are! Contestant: 176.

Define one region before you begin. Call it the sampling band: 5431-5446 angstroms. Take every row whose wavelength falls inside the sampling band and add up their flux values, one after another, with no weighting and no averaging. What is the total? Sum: 1013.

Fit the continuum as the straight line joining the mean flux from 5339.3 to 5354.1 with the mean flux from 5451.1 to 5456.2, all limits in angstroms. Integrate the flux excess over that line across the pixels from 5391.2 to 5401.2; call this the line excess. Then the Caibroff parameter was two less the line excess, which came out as -96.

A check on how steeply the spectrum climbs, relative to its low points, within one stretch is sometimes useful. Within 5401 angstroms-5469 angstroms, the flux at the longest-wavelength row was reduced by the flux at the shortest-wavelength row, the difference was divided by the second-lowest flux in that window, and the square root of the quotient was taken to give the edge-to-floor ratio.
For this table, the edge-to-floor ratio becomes 0.25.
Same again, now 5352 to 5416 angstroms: 0.31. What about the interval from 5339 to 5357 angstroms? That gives 0.22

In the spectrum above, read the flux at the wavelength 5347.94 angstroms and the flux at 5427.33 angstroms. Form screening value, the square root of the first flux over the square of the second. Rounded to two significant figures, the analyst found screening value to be 0.068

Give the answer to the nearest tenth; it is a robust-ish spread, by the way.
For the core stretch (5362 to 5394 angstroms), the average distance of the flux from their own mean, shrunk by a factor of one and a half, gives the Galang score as 8.2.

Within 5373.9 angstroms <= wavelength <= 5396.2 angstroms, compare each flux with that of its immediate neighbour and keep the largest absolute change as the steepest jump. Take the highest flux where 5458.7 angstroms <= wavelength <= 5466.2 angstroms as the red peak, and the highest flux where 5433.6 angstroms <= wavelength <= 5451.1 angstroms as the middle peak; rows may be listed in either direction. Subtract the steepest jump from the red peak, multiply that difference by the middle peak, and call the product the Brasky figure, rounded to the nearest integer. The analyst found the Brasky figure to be 31160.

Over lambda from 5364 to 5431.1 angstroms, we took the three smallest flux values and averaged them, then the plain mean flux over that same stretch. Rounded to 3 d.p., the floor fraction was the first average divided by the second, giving 0.807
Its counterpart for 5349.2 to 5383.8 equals 0.887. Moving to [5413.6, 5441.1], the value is 0.871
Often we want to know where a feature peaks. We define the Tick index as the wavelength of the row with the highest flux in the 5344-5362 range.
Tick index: 5360.27 angstroms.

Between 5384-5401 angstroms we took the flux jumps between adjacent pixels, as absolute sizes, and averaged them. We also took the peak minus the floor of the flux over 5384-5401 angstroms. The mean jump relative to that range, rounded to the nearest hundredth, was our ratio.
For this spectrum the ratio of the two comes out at 0.35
